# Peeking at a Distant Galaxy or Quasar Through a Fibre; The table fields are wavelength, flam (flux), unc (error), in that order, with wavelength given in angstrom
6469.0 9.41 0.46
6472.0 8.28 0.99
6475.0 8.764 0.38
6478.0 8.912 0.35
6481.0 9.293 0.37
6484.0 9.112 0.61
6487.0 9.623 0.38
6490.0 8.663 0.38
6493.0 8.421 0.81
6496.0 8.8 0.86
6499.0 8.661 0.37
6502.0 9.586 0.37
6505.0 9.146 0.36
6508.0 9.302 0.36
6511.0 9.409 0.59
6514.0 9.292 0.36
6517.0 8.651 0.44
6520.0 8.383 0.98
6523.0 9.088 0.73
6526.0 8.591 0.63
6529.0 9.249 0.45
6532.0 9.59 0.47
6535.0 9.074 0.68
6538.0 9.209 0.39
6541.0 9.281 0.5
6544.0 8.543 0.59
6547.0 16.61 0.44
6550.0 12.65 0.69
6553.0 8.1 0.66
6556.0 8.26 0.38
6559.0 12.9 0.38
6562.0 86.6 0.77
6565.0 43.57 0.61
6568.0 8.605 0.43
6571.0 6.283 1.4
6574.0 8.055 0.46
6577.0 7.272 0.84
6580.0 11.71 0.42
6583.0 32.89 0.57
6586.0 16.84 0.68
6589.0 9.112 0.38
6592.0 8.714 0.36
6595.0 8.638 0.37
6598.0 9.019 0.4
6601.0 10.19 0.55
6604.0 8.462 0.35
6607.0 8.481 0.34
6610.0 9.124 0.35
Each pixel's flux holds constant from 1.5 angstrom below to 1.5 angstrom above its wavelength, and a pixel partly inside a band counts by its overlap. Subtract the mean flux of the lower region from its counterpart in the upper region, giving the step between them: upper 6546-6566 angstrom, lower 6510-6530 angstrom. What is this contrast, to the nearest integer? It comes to 18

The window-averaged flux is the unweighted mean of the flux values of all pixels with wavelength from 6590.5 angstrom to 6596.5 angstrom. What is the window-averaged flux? 8.68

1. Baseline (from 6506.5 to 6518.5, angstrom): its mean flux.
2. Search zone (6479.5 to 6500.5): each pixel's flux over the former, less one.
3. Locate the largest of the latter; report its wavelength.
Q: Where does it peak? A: 6487.0 angstrom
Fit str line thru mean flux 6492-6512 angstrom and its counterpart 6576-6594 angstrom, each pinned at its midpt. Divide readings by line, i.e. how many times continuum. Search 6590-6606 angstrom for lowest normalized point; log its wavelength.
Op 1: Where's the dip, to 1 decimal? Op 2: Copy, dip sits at 6604.0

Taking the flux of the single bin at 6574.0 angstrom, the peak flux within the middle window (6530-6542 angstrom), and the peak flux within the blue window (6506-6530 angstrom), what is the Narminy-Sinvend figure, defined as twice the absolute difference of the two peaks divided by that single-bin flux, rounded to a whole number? 0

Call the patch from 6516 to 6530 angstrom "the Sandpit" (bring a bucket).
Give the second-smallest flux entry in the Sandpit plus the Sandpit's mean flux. 17.4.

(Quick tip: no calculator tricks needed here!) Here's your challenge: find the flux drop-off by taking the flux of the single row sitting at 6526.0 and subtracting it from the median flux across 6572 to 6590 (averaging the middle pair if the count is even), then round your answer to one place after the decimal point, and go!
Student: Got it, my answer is 1.8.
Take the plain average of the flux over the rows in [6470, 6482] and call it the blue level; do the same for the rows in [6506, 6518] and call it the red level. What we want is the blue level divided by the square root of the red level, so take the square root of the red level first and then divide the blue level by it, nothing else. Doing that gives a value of 2.91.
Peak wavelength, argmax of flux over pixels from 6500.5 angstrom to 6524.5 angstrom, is 6502.0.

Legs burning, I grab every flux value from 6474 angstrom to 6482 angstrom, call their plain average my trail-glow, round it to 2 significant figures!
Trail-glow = 9.0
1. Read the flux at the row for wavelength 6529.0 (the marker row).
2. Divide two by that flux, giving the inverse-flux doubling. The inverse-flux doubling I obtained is 0.216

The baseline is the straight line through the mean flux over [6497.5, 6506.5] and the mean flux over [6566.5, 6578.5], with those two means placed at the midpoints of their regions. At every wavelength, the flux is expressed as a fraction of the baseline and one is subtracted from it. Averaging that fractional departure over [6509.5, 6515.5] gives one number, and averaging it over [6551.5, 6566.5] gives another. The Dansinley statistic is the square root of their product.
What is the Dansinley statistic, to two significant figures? 0.40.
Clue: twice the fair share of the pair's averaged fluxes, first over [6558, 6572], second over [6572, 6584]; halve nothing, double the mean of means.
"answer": 47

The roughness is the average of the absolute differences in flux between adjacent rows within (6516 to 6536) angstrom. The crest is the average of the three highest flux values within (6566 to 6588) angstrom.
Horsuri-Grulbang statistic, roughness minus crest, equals -20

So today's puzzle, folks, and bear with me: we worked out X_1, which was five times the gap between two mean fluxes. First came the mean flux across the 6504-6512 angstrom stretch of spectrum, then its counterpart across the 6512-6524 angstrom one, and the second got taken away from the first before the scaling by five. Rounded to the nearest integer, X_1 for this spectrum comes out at 2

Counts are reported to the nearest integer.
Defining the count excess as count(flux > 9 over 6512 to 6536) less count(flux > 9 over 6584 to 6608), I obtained 1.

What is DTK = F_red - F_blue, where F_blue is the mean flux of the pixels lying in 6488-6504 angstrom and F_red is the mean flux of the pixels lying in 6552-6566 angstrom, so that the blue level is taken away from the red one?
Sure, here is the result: 23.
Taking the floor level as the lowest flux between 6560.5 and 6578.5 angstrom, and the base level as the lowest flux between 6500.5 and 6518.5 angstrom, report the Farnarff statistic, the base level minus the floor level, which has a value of 2.4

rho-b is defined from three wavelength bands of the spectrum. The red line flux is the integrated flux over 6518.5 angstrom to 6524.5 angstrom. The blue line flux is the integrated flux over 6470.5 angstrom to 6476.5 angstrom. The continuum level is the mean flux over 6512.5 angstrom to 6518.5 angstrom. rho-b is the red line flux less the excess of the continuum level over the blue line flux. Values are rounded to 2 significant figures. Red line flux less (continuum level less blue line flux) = 95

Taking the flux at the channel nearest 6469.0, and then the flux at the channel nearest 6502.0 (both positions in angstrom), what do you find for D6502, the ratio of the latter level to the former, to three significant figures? 1.02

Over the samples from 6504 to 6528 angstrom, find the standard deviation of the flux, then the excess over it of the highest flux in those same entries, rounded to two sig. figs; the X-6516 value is 9.0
